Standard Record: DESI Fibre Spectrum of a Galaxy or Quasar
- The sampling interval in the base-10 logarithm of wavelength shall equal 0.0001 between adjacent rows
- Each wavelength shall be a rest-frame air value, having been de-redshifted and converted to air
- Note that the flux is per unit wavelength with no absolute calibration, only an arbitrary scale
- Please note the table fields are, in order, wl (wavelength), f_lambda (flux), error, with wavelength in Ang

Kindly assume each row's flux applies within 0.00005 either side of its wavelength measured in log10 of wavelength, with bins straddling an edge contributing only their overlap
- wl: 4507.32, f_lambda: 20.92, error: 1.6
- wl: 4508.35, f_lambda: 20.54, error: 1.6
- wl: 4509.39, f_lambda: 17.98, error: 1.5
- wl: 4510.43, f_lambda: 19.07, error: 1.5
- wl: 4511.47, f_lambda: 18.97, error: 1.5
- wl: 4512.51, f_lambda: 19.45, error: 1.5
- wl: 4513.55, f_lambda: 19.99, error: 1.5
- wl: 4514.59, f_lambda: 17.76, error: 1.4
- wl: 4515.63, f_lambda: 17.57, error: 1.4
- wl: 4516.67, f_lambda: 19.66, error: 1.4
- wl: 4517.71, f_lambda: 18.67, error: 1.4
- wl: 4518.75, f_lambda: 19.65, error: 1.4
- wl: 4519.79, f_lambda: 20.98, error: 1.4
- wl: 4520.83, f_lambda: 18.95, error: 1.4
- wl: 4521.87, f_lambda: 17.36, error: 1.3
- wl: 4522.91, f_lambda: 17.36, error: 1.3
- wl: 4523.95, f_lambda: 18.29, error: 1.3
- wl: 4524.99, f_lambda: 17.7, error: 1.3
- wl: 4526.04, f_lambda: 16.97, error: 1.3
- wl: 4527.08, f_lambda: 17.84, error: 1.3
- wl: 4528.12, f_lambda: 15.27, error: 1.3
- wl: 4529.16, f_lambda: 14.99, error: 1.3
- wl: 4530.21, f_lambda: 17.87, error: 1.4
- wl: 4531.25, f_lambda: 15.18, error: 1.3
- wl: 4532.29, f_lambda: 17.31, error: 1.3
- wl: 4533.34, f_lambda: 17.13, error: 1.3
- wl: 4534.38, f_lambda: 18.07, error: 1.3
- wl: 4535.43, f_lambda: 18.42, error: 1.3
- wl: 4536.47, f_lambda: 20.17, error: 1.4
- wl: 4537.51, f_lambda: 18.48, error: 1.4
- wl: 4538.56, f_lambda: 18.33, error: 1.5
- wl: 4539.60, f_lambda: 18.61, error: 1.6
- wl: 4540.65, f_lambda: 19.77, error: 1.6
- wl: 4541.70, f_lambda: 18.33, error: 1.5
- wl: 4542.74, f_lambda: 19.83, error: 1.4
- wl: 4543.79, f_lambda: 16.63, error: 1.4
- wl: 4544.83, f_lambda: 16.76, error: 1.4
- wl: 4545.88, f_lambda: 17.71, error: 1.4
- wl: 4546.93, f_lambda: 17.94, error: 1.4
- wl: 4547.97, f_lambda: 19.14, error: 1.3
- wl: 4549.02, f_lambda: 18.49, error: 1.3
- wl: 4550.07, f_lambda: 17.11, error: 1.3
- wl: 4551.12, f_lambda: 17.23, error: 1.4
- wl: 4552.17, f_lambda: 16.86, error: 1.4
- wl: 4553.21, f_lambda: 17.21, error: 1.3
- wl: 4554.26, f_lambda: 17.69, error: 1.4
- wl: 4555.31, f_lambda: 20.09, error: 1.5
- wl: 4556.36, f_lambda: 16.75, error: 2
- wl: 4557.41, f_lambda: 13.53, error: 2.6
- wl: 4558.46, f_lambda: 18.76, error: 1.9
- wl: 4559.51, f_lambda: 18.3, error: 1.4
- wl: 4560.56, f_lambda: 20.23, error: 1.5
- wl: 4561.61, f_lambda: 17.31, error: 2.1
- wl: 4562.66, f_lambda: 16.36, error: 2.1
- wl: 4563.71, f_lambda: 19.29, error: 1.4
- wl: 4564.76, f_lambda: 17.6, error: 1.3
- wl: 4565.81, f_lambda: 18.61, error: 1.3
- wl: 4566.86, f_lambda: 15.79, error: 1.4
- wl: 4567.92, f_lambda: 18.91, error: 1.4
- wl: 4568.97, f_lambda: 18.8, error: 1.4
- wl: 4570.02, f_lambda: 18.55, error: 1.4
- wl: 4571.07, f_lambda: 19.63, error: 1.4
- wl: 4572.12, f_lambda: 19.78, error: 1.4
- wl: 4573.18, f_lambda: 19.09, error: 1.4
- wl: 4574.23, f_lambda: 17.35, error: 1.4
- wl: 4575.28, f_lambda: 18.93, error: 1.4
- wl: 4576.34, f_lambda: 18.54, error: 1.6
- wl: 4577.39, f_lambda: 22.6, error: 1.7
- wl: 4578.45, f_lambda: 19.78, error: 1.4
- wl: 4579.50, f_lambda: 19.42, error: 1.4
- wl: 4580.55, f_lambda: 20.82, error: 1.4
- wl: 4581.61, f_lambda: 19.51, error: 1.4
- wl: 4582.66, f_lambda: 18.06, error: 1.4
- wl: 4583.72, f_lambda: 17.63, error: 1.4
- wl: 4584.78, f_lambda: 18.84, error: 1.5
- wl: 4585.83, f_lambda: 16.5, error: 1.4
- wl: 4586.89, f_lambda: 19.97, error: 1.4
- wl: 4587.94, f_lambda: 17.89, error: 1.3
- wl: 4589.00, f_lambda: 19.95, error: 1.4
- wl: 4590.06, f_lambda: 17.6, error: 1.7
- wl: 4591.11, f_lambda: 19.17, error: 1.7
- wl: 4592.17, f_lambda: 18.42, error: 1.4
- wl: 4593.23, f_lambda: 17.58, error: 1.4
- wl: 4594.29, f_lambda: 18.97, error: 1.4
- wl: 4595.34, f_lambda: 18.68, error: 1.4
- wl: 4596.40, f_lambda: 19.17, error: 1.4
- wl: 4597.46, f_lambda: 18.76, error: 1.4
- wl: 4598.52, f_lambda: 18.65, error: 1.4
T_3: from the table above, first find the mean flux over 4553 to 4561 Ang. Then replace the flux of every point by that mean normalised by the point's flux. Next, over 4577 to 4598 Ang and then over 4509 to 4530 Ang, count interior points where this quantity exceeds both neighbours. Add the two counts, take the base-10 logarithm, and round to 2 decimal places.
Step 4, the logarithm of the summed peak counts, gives 1.04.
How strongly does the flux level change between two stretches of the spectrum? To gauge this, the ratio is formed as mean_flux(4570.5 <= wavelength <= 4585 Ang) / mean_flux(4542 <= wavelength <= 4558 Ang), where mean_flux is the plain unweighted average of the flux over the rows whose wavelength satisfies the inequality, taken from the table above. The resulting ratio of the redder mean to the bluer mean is 1.10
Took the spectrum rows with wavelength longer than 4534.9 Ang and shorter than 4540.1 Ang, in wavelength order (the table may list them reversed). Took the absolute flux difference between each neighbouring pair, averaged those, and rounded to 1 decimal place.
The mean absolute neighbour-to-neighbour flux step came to 1.0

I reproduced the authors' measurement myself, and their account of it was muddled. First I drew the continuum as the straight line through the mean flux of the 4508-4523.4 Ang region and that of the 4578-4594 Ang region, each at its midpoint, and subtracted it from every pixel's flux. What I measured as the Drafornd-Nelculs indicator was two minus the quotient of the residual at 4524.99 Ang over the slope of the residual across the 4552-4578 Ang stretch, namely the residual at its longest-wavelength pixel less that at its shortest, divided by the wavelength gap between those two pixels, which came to 7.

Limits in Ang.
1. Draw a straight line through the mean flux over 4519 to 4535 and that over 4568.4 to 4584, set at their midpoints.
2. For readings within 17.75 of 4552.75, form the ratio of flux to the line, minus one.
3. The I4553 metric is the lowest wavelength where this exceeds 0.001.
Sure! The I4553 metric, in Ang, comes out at 4535.43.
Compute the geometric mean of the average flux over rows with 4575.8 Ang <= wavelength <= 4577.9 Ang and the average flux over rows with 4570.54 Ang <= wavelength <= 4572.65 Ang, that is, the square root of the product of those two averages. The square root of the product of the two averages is 20.1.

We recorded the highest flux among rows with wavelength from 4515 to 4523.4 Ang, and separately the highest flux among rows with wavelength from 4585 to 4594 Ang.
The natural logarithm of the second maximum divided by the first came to -0.05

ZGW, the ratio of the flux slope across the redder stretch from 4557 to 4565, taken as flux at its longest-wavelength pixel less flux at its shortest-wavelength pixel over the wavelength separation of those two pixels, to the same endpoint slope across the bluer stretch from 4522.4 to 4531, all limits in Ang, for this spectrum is 7.9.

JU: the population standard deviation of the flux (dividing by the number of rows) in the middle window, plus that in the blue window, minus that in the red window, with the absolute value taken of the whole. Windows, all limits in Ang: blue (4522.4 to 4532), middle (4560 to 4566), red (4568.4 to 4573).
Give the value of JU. 2.0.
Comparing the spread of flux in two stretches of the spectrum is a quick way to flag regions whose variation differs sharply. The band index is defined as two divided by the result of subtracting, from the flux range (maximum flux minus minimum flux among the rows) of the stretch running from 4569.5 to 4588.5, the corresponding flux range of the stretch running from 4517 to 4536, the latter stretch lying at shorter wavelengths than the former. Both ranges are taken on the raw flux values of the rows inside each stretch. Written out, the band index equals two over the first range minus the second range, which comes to 18.2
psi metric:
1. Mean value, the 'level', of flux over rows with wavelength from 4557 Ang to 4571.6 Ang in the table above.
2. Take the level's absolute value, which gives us 18.0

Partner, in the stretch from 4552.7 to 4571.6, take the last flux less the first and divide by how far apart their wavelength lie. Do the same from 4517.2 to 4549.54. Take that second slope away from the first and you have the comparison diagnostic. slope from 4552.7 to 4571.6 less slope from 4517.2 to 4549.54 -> 0.14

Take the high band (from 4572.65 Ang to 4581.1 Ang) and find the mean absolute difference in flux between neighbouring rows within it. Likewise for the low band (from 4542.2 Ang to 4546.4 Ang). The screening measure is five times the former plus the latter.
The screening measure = 10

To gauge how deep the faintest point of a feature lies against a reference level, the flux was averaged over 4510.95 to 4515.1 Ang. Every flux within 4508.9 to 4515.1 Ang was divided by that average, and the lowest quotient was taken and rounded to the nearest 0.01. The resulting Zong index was 0.93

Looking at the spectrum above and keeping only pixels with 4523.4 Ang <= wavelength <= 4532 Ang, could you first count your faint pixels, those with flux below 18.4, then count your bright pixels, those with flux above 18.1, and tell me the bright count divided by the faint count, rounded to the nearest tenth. 0.1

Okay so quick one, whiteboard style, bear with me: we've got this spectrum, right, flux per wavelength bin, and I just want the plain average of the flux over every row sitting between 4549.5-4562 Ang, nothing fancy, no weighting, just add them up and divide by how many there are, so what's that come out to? 17.6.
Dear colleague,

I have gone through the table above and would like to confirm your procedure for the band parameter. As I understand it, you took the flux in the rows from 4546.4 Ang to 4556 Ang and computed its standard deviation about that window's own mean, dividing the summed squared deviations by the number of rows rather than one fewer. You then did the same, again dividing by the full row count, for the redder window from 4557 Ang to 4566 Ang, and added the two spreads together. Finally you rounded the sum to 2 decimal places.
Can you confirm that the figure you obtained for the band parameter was 2.86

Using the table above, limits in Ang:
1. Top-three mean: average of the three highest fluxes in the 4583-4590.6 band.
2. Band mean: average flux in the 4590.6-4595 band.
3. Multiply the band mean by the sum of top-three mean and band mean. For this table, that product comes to 707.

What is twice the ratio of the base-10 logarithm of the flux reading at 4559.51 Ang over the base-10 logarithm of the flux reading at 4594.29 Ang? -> 1.976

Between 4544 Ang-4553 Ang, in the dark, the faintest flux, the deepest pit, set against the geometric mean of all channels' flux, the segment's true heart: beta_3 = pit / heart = 0.950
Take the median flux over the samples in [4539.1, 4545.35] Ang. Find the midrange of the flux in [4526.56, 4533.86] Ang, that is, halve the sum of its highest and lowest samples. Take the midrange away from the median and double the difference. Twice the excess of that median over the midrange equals 4.1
